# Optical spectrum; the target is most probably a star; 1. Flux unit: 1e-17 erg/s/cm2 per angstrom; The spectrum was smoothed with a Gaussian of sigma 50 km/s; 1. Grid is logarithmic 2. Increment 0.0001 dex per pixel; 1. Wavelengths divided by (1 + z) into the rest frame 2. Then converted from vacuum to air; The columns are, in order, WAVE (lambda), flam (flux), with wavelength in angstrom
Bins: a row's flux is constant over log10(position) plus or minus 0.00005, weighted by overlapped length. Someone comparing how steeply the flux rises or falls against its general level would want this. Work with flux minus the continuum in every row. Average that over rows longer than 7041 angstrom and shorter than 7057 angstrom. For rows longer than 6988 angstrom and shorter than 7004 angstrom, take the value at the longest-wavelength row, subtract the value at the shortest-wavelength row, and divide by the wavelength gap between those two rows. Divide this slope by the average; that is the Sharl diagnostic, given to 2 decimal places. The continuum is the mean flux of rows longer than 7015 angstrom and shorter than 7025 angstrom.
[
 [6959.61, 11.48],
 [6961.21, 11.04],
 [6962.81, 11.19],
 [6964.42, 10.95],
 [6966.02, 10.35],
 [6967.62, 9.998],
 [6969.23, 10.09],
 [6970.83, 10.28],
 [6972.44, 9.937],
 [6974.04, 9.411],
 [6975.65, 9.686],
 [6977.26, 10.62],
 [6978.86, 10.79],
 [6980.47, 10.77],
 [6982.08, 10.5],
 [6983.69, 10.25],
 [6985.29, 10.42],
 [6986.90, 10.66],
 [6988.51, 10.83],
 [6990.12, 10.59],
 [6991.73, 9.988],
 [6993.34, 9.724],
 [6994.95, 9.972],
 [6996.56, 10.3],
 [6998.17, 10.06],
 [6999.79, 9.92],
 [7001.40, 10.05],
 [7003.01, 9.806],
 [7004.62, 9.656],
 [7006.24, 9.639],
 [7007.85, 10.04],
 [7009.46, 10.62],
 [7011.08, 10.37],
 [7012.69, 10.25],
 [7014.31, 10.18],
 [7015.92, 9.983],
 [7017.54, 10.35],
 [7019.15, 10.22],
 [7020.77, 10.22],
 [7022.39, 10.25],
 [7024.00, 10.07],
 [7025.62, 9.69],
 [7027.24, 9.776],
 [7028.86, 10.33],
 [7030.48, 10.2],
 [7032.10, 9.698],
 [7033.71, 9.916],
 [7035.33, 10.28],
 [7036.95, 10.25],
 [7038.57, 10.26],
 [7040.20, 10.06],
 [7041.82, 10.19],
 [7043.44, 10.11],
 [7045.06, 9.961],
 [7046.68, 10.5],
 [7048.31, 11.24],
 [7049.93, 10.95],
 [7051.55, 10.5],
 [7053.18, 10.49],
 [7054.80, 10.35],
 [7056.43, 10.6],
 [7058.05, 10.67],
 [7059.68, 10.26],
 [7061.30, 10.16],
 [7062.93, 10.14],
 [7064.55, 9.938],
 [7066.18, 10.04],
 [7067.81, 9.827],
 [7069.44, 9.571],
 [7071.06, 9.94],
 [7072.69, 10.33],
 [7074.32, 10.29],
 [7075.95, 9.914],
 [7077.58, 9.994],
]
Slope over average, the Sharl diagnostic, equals -0.23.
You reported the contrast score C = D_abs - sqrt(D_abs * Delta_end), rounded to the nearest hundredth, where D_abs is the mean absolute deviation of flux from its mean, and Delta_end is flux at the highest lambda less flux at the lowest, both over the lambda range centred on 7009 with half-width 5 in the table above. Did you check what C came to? -0.12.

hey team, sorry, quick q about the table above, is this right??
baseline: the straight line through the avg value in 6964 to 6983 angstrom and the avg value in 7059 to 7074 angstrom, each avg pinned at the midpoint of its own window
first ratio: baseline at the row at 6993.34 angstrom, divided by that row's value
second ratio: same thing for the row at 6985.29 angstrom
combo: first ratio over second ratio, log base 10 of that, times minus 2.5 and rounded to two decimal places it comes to -0.07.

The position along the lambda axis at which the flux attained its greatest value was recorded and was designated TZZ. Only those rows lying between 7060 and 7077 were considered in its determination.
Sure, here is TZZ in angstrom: 7072.69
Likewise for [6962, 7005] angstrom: 6962.81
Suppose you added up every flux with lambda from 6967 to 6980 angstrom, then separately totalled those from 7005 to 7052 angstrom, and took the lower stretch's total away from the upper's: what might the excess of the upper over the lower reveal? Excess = 215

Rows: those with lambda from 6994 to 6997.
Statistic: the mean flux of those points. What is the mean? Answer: 10.1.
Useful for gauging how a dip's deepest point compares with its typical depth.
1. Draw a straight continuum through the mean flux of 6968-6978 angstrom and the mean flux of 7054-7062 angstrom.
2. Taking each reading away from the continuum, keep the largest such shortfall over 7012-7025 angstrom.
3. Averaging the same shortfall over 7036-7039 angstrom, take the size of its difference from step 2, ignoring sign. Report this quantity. 0.17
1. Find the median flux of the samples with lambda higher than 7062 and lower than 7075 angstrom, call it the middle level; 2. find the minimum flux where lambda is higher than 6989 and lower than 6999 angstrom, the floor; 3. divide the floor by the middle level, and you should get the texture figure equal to 0.97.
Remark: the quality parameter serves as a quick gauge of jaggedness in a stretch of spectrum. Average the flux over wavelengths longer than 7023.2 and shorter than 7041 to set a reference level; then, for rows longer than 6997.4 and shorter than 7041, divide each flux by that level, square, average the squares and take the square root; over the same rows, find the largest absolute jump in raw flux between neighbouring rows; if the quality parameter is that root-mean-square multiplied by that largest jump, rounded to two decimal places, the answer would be 0.58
